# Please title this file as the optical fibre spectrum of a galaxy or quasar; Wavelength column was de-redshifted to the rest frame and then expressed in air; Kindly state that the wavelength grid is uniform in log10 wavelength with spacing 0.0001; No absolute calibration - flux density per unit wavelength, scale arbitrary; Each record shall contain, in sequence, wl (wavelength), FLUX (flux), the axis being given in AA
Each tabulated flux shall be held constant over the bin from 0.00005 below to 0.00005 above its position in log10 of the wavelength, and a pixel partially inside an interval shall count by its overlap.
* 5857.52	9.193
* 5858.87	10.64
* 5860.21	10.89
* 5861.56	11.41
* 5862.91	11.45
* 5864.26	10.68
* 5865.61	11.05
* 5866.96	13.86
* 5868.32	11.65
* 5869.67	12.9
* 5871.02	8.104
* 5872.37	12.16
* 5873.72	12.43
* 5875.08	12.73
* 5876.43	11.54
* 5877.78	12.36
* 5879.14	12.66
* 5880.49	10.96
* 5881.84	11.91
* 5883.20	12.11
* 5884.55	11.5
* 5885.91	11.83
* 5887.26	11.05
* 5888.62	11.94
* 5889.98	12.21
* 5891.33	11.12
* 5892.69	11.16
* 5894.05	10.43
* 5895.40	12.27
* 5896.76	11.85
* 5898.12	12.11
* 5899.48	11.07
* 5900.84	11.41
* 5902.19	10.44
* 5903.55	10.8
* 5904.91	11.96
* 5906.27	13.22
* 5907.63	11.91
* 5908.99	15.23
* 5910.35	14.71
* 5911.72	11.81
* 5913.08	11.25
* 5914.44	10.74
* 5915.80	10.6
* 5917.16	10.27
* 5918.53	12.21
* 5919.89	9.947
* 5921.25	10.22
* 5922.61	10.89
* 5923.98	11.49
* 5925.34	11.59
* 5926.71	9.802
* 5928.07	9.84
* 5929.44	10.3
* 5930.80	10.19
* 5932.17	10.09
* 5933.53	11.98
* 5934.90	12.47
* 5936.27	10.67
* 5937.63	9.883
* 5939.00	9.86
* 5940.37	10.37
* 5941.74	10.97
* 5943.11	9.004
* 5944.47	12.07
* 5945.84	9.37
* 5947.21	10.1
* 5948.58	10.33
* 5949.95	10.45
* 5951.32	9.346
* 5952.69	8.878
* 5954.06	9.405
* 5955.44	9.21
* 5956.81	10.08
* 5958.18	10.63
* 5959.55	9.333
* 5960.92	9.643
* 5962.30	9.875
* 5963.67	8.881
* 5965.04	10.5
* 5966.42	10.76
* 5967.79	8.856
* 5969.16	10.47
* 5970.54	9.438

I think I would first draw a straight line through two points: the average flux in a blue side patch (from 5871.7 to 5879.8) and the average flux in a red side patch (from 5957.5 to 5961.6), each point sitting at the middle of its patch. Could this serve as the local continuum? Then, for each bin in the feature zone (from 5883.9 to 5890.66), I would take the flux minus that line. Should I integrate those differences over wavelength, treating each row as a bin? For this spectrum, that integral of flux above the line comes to -1.8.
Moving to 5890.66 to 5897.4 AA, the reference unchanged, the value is -2.8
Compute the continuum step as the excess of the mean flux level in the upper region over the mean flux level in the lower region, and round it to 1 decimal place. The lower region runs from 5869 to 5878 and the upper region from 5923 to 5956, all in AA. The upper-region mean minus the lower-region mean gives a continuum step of -1.4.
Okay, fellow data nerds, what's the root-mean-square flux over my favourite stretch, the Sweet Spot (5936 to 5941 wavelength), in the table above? 10.2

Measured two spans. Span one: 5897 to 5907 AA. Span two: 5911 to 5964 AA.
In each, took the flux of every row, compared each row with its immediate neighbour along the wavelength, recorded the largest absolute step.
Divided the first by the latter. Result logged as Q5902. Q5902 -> 0.4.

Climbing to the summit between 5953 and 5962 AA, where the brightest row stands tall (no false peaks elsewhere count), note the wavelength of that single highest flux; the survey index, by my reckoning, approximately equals 5958.18 AA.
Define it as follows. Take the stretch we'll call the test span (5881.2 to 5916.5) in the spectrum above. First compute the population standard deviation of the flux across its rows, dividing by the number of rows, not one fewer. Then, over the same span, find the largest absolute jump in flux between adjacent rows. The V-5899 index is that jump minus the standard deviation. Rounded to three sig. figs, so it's 2.20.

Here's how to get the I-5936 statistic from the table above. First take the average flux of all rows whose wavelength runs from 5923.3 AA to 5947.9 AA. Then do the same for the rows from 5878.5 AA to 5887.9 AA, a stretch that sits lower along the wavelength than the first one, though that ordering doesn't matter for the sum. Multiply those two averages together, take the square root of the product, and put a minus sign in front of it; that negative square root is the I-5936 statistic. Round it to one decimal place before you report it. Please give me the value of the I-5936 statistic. -11.1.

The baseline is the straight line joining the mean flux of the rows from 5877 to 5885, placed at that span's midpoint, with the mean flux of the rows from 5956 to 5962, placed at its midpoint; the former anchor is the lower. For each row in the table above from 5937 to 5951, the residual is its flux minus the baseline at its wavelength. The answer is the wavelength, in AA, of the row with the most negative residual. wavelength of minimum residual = 5943.11 AA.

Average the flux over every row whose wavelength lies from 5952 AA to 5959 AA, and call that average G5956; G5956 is 9.6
